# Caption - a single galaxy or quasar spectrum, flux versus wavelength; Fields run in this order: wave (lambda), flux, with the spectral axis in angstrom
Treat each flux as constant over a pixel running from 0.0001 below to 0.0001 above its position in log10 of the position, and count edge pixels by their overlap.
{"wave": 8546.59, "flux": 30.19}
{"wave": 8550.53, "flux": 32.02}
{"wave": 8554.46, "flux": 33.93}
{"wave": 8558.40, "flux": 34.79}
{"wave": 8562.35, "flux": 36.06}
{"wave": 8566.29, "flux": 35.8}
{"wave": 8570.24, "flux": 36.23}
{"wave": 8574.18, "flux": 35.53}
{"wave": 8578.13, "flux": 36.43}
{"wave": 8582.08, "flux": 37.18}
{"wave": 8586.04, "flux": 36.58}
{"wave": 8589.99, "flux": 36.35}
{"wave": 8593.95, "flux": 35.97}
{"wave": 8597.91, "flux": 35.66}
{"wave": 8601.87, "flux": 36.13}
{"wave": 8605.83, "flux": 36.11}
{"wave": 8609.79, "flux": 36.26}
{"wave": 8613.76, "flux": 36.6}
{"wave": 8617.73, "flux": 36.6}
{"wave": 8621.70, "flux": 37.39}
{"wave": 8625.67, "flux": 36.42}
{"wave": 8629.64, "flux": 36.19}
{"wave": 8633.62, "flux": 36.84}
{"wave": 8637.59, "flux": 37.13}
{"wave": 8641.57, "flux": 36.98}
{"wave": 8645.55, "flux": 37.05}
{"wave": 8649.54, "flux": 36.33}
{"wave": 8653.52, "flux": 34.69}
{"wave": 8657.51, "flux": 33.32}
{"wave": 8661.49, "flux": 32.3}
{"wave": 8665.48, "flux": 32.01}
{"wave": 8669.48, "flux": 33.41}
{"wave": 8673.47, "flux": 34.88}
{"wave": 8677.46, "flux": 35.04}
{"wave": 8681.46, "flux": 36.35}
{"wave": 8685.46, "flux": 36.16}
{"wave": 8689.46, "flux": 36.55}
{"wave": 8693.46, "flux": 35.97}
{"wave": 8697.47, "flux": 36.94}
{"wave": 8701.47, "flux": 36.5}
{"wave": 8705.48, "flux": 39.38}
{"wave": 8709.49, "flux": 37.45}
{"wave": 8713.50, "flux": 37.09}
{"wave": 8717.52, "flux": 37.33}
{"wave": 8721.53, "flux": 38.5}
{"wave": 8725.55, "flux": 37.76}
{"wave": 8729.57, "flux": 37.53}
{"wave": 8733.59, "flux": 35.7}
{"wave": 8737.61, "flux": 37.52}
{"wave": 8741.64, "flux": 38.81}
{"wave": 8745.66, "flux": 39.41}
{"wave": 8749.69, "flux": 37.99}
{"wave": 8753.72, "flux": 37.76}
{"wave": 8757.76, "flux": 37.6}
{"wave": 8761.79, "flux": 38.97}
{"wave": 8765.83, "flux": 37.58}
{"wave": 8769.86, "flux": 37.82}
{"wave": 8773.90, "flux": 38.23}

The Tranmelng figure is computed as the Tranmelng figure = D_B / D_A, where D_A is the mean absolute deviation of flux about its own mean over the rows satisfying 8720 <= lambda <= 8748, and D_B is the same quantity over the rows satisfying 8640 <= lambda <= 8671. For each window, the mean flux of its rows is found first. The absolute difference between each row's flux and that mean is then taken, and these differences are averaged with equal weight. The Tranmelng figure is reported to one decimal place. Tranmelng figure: 2.0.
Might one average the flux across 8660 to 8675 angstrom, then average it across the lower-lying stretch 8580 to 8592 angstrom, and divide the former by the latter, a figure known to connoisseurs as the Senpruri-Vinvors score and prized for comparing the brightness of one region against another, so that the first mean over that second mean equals 0.90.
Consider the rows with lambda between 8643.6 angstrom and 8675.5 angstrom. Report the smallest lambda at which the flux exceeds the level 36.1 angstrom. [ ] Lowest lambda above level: 8645.55 angstrom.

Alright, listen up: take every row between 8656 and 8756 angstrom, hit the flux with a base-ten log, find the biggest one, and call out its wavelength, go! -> 8745.66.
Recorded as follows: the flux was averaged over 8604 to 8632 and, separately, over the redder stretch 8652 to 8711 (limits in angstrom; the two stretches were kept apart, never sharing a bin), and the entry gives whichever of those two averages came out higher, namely 36.5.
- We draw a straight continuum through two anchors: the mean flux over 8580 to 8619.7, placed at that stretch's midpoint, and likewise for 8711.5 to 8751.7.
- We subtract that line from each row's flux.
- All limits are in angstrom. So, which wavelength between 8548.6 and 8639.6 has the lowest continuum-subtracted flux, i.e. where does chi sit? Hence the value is 8550.53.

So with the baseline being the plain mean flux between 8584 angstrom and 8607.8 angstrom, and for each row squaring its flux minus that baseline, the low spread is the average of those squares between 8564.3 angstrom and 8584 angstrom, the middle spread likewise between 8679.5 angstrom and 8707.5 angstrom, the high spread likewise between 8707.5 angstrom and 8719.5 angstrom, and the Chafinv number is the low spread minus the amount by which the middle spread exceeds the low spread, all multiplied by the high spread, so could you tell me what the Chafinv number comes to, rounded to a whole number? -1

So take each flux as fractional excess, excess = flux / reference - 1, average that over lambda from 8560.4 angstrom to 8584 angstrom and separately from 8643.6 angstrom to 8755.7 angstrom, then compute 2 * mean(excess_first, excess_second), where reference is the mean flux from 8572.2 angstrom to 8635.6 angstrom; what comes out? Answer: 0.00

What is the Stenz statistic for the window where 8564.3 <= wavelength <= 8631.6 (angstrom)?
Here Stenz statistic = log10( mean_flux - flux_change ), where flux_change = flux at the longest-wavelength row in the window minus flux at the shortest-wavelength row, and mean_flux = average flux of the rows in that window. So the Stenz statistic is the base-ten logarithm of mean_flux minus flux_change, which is 1.56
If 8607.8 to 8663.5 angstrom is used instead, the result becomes 1.60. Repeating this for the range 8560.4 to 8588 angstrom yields 1.55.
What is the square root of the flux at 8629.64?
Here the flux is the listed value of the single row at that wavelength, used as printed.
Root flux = 6.02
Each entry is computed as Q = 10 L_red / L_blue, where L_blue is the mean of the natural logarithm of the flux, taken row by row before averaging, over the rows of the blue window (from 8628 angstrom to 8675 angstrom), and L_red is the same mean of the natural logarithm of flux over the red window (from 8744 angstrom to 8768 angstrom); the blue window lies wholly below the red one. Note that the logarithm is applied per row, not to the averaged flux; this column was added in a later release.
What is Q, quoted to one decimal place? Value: 10.2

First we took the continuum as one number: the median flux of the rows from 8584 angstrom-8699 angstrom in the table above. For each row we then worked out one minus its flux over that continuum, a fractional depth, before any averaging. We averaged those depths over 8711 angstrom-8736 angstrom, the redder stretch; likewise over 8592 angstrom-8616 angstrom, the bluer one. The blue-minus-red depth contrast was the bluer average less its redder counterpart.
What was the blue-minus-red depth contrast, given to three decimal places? 0.033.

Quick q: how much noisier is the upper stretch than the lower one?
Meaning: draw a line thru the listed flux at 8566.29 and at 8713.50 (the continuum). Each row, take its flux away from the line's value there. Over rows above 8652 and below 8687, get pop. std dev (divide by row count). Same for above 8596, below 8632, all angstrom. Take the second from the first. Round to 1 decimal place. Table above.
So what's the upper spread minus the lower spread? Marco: 1.0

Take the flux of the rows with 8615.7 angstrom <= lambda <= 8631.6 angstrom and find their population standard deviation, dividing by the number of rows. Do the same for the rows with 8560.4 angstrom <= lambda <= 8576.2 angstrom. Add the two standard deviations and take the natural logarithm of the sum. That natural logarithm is -0.33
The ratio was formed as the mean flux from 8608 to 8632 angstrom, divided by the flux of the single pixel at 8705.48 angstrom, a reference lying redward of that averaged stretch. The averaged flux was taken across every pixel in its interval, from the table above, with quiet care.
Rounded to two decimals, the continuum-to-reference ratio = 0.93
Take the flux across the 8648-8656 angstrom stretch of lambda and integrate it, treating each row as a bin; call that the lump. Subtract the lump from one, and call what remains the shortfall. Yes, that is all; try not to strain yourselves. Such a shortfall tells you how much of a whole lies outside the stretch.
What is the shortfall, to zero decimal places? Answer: -282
